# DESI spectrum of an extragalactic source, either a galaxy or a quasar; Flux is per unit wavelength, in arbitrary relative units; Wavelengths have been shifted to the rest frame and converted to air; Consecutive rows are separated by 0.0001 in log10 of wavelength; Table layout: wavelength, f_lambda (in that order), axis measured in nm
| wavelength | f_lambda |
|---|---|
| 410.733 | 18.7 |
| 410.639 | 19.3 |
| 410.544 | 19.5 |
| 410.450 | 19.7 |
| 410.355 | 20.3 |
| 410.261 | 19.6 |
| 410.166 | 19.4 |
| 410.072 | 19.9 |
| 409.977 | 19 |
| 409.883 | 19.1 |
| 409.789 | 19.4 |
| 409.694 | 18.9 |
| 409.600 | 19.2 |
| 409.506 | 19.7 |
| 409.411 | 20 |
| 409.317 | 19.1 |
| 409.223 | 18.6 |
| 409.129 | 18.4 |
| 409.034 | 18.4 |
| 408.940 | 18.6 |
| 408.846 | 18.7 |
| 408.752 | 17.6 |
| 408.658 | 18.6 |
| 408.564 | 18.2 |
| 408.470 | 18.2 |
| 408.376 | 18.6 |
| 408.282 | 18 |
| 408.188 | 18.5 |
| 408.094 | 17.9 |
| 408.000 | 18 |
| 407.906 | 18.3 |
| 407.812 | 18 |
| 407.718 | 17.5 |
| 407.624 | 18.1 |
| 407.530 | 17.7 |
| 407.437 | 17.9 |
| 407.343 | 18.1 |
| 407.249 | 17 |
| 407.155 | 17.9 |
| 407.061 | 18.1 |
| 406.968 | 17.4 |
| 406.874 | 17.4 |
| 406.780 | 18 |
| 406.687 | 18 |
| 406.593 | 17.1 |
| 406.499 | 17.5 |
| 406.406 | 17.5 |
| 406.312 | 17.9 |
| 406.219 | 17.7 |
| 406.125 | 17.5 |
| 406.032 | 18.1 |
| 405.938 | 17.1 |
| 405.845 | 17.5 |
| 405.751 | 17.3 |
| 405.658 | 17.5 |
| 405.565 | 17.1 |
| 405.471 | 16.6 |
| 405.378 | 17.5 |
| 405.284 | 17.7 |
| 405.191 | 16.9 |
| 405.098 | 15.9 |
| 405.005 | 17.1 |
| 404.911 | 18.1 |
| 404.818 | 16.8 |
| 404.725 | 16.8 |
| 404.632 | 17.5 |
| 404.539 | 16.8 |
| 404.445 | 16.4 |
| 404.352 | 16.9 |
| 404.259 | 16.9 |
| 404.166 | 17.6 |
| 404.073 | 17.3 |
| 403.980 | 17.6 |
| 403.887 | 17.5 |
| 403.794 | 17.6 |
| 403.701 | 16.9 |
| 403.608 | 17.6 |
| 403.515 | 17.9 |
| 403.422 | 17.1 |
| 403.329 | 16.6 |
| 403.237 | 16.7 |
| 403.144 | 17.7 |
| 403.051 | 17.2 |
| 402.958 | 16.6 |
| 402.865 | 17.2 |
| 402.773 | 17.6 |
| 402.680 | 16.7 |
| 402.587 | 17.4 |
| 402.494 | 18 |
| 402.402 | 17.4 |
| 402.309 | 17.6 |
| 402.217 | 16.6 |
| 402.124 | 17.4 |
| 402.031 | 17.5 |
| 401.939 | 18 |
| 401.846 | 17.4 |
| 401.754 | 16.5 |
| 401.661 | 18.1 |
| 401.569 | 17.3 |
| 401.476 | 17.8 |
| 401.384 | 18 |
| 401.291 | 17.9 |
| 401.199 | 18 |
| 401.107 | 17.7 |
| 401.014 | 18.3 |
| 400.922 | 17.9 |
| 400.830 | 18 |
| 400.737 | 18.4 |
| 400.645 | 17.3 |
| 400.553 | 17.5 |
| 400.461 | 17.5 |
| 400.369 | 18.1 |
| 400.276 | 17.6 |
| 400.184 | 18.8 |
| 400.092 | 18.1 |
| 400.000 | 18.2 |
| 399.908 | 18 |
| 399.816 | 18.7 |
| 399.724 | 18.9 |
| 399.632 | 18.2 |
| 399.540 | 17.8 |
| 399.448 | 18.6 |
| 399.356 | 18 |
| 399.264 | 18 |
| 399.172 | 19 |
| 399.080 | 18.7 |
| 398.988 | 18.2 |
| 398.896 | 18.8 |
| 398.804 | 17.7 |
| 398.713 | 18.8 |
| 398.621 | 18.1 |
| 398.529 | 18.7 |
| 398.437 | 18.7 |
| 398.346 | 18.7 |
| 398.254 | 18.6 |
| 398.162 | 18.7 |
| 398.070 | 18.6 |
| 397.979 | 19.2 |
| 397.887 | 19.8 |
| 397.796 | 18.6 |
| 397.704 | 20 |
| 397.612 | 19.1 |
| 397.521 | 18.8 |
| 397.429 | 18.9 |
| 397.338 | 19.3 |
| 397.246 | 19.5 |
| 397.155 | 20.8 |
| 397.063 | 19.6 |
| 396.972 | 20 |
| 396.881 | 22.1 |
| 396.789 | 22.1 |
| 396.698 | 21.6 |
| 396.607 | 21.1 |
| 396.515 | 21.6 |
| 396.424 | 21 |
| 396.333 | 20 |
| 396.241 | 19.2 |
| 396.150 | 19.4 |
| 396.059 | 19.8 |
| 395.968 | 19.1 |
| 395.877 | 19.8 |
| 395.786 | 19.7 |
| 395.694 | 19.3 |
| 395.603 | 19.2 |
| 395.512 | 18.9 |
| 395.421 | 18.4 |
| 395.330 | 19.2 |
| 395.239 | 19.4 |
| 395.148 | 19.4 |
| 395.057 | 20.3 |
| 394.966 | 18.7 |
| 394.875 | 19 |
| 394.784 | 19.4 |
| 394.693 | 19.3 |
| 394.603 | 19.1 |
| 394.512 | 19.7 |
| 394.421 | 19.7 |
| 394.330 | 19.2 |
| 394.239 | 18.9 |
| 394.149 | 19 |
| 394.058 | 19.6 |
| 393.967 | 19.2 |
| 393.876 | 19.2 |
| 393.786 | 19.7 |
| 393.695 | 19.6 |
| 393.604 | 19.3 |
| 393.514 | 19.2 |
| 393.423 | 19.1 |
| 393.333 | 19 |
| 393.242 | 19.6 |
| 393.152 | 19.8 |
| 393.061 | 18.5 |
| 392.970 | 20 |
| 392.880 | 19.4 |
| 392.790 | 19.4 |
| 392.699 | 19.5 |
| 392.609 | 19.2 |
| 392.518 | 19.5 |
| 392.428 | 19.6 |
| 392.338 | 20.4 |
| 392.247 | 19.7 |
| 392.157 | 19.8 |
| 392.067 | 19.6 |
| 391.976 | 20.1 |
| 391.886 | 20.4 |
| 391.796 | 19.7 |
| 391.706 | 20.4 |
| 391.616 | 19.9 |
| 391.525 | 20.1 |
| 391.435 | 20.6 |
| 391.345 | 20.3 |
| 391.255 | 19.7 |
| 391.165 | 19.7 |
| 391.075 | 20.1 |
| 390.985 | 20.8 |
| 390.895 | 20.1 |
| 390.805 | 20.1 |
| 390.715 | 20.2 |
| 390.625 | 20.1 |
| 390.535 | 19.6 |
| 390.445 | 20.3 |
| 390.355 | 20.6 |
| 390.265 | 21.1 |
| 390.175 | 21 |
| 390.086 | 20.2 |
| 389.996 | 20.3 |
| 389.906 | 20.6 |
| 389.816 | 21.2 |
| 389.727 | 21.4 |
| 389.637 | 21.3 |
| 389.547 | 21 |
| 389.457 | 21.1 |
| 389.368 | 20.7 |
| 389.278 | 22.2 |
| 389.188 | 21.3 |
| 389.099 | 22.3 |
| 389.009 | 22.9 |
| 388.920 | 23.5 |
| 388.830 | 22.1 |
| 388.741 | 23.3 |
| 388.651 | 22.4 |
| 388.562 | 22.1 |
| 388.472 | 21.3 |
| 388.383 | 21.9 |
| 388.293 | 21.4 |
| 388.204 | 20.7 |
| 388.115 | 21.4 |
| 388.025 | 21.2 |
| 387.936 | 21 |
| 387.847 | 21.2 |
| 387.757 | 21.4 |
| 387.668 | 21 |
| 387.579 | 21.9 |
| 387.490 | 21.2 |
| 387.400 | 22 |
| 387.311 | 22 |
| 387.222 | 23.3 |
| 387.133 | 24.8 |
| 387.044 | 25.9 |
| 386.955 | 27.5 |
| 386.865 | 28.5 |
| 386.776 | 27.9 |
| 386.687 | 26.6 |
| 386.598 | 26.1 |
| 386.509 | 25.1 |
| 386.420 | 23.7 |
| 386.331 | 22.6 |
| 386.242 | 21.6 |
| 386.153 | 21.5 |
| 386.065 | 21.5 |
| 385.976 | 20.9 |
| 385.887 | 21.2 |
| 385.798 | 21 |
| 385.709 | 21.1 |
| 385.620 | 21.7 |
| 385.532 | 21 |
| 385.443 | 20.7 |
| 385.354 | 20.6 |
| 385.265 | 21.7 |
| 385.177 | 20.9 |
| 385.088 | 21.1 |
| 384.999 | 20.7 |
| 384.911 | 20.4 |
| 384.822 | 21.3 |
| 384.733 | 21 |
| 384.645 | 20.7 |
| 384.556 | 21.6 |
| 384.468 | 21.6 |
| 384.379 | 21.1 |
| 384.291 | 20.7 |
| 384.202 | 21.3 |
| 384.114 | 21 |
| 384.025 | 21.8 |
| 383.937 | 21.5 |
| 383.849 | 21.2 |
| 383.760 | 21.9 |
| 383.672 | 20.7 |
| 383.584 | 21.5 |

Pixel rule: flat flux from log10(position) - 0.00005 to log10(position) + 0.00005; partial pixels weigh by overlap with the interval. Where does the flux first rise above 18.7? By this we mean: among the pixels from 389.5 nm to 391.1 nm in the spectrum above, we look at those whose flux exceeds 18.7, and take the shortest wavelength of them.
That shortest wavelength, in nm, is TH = 389.547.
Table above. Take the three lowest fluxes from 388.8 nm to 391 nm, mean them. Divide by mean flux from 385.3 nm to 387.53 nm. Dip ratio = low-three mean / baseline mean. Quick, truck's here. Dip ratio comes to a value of 0.86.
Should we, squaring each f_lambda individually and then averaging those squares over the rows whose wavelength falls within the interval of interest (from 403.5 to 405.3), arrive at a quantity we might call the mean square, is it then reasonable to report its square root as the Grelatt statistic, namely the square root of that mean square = 17.2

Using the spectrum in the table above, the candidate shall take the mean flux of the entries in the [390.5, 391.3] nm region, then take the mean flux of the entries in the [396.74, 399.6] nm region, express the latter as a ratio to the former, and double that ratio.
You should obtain 1.90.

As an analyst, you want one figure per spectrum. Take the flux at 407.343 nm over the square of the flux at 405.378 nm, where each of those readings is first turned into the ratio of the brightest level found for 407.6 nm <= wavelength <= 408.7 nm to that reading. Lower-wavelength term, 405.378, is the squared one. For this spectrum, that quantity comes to 0.91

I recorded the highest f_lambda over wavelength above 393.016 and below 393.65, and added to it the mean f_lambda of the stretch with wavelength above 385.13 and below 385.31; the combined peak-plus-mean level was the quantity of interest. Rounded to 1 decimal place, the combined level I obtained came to 41.1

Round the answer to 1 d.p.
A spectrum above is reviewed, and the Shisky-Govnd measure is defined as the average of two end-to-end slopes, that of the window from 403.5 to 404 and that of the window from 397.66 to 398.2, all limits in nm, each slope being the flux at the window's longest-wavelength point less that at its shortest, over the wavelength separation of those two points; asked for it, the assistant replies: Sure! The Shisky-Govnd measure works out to -1.7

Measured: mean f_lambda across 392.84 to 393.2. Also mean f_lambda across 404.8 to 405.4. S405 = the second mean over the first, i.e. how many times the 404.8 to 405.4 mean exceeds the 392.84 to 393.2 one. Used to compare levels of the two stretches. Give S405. 0.88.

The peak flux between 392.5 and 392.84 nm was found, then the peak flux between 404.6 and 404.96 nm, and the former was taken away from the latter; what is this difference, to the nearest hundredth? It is -1.40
